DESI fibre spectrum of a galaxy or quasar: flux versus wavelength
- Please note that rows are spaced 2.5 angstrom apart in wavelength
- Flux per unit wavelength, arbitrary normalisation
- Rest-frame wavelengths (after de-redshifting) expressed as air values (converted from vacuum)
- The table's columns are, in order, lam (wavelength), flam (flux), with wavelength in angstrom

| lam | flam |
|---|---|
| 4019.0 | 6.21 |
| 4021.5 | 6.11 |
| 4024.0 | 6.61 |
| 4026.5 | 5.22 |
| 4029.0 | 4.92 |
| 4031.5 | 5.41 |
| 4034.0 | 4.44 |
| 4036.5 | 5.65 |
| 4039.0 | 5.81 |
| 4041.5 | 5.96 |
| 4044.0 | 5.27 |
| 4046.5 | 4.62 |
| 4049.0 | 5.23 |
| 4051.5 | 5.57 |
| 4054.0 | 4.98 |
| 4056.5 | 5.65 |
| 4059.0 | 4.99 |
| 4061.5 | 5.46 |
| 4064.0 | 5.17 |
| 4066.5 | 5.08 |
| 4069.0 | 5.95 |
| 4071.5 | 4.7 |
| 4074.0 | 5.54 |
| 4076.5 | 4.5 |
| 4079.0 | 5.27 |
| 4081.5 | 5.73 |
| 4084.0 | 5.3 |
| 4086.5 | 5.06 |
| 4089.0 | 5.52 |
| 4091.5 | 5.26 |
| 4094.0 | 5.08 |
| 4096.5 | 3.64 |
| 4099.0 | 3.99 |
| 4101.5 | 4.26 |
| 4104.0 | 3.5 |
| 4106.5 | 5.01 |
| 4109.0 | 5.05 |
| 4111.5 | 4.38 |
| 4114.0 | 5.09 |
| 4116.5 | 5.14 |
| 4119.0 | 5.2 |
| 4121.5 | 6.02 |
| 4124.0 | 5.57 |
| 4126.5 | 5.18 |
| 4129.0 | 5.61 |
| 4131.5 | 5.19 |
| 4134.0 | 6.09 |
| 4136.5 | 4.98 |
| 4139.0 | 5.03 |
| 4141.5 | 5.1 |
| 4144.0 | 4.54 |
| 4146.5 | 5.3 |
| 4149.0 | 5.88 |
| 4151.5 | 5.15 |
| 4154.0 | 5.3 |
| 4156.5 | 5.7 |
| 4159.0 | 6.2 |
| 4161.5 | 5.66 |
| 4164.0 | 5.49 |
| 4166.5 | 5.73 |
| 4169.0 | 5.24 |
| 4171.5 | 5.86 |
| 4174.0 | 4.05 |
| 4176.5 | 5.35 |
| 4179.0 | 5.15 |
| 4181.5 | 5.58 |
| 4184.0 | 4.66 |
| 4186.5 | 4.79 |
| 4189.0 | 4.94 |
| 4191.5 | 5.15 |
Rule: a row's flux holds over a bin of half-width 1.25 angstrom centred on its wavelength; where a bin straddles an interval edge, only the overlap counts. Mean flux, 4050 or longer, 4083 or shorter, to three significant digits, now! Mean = 5.28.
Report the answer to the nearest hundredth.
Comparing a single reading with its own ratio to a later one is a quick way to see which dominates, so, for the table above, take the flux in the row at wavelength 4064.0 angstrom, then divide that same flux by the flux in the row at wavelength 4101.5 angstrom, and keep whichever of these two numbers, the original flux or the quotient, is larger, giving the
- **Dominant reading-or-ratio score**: 5.17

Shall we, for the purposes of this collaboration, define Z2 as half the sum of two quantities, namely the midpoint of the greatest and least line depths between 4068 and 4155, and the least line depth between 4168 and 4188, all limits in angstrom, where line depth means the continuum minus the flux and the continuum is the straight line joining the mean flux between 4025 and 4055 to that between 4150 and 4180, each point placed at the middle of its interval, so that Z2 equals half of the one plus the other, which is 0.06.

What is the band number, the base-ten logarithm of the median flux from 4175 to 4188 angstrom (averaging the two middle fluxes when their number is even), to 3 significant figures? 0.712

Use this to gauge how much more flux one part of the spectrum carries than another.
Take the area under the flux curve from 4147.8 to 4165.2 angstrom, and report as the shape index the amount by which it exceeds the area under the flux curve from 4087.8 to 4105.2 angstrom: 20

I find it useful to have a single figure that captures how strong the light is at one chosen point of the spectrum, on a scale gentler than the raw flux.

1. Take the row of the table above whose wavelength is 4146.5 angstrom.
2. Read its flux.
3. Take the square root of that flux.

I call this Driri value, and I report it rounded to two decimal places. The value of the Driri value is 2.30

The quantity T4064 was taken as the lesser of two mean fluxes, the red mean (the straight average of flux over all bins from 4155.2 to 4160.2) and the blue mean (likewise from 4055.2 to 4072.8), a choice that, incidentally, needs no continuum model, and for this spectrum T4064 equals 5.29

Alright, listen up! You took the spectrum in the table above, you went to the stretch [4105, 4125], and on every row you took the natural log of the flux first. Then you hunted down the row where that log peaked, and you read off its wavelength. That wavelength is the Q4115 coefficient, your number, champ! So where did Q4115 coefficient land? 4121.5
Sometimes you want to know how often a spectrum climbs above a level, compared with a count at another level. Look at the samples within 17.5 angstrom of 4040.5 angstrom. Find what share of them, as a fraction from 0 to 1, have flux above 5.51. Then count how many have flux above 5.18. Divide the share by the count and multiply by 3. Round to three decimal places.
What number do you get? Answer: 0.129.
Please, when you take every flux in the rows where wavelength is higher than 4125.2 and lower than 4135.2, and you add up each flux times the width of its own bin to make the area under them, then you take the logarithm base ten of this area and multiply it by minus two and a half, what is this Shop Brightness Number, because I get -4.35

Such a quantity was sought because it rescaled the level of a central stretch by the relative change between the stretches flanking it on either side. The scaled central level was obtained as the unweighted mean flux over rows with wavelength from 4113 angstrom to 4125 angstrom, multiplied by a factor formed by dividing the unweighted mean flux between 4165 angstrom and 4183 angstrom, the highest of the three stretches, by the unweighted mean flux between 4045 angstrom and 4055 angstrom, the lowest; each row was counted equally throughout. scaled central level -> 5.6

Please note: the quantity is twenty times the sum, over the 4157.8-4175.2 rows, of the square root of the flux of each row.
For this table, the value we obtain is 327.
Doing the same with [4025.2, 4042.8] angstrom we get 323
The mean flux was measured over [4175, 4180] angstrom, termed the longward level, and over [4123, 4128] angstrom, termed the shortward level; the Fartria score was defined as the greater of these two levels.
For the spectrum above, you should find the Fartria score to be 5.38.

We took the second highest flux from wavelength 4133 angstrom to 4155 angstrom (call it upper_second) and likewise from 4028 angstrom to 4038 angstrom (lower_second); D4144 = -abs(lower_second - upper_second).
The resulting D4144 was -0.5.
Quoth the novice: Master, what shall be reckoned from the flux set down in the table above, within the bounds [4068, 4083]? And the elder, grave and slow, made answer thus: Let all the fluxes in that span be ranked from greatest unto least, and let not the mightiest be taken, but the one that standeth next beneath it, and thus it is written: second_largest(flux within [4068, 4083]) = 5.73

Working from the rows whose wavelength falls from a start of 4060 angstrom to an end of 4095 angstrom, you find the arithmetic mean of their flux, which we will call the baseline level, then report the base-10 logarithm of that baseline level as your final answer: 0.721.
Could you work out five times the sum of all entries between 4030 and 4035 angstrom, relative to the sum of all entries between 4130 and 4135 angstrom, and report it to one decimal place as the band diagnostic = 4.4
